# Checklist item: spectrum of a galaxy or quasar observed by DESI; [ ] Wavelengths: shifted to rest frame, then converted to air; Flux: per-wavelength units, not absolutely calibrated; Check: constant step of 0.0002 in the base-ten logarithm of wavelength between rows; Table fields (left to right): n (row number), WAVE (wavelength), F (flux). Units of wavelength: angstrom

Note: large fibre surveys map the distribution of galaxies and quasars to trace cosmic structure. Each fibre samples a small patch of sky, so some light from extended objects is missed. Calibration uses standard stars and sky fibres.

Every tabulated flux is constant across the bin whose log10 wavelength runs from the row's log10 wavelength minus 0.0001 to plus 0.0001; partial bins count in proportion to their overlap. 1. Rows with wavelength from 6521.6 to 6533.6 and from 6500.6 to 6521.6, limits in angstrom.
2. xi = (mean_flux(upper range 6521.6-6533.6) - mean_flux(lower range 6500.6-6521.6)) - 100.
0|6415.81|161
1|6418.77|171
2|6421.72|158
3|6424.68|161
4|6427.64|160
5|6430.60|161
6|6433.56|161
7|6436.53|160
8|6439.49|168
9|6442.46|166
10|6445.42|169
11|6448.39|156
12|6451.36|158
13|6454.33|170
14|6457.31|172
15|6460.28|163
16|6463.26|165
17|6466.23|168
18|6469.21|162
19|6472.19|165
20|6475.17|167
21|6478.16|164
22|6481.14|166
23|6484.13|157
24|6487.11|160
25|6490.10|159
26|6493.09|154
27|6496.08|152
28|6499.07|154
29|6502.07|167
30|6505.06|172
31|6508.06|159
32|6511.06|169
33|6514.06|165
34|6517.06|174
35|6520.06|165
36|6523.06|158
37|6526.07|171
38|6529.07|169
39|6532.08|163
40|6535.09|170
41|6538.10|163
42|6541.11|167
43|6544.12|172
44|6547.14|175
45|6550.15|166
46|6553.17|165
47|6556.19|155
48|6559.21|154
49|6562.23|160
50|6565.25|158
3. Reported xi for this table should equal -102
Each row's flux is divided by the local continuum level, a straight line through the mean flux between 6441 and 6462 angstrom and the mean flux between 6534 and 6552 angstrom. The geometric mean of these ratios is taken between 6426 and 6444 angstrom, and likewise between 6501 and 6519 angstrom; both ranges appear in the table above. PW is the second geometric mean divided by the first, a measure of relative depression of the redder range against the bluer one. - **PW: 1.01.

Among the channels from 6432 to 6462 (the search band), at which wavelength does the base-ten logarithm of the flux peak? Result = 6457.31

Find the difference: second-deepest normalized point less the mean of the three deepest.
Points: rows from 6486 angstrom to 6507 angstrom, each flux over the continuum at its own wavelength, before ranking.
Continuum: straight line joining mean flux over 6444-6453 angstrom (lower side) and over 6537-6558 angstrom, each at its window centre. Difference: 0.003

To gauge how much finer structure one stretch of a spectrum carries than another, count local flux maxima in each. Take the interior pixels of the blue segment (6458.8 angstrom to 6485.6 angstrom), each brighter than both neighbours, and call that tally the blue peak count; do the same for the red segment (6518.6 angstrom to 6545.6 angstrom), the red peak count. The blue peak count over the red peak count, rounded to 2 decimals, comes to 1.50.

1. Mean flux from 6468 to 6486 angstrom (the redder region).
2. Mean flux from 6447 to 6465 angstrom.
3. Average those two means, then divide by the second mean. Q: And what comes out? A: 1.00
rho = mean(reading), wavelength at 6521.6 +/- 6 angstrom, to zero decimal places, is 167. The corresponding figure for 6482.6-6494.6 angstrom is 158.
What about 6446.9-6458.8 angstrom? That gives 164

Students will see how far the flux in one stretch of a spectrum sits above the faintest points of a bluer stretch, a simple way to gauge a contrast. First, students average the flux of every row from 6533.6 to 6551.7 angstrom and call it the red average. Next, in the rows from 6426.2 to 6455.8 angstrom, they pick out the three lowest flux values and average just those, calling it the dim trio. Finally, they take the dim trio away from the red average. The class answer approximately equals 10.8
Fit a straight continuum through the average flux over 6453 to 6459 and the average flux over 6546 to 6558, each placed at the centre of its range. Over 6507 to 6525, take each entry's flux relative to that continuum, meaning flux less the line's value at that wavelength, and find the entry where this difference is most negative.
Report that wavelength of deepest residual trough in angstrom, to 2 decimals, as 6523.06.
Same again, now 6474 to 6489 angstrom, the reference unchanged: 6484.13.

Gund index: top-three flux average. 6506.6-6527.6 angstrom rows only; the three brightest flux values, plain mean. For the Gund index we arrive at 171.3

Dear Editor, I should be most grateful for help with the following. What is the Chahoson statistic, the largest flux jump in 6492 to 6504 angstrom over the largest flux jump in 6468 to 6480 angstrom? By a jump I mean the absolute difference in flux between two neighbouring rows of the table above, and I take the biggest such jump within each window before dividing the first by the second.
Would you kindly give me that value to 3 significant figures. 4.33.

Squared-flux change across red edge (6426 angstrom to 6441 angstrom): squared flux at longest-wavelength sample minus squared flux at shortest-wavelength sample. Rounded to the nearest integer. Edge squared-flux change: 2624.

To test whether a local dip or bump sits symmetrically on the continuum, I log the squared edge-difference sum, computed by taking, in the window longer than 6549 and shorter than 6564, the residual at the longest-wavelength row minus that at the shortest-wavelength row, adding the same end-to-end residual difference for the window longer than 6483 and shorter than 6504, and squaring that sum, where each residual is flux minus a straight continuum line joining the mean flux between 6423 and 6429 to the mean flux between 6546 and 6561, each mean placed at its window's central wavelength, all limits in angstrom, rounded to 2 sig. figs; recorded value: 12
